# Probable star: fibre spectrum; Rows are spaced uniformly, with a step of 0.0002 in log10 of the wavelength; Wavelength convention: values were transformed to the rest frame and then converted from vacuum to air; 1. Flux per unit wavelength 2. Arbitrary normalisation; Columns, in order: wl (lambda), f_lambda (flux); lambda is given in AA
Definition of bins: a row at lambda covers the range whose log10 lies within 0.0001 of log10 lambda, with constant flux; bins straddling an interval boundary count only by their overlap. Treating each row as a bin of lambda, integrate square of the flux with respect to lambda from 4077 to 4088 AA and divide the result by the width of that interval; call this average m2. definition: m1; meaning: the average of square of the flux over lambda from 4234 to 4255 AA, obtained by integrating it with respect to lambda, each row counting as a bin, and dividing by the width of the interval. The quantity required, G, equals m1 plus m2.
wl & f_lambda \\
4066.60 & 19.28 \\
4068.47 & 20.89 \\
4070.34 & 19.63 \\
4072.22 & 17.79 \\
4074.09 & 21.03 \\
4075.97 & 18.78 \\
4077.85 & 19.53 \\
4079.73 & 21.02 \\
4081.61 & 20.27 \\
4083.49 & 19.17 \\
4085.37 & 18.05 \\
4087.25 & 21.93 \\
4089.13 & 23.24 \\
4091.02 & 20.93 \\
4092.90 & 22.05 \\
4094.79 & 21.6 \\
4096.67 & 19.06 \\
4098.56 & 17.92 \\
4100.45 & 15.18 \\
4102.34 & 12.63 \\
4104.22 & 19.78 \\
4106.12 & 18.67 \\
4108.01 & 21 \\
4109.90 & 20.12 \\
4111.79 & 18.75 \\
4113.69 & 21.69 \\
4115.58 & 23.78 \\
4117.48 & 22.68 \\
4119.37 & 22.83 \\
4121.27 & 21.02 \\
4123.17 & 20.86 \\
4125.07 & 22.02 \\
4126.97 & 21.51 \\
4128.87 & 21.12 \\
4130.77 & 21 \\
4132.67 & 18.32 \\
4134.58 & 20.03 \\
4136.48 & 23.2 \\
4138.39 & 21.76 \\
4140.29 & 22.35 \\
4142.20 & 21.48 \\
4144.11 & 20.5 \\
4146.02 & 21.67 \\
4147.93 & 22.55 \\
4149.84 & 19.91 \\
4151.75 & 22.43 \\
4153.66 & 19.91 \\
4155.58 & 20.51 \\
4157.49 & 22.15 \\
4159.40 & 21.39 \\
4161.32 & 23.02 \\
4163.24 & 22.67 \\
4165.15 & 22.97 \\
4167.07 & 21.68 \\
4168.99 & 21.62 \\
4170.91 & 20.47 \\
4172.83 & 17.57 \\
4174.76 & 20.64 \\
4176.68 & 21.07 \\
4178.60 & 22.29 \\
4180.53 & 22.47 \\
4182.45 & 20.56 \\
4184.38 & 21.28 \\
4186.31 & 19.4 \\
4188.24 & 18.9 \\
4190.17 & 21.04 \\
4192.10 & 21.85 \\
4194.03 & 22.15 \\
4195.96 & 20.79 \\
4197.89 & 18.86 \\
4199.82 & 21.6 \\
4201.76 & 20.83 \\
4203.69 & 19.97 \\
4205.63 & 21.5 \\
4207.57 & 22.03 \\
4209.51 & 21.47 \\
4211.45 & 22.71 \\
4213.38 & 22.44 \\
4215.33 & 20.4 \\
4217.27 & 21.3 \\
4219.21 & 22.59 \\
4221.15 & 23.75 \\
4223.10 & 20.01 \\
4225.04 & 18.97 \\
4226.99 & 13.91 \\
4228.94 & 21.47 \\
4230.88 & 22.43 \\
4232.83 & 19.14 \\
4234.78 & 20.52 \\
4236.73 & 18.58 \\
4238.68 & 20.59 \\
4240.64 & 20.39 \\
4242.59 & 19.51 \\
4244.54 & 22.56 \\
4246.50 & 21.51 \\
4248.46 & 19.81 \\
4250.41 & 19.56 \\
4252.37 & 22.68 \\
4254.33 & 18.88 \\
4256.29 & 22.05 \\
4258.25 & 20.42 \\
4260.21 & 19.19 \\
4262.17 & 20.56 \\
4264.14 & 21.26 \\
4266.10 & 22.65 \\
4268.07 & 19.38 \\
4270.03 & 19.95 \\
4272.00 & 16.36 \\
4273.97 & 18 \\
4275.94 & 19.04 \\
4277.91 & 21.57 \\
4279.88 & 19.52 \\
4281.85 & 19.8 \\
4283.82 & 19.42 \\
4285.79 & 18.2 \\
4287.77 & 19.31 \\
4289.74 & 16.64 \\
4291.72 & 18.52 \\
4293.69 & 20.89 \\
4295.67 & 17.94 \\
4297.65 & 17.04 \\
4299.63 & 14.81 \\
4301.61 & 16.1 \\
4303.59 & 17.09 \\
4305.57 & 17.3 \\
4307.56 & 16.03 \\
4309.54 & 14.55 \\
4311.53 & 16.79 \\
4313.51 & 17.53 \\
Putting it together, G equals 820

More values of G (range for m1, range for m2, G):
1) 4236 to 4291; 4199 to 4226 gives 858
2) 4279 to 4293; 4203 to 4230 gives 798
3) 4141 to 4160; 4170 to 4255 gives 884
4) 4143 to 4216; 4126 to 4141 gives 900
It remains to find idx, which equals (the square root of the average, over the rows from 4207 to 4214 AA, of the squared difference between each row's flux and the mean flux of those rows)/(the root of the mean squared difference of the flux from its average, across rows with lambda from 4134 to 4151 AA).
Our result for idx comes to 0.4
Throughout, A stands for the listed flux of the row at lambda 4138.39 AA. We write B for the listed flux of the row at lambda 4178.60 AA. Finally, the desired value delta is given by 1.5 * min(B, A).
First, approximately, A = 21.76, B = 22.29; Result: 32.6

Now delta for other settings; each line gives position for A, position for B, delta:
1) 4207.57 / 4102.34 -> 18.9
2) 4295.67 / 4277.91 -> 26.9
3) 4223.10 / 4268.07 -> 29.1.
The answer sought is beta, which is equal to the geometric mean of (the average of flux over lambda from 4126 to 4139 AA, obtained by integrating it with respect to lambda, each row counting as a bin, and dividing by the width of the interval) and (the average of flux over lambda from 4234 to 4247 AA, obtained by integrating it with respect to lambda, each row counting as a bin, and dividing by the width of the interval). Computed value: 20.7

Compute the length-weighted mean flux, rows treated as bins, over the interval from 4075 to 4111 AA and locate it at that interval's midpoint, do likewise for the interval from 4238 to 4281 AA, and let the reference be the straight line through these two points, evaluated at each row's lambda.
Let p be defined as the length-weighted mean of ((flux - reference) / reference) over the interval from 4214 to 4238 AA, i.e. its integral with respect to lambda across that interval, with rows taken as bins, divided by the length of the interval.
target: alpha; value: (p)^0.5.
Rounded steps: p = 0.01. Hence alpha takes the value 0.10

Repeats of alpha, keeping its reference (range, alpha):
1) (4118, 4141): 0.29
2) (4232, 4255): 0.09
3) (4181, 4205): 0.19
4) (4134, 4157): 0.29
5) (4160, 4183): 0.28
